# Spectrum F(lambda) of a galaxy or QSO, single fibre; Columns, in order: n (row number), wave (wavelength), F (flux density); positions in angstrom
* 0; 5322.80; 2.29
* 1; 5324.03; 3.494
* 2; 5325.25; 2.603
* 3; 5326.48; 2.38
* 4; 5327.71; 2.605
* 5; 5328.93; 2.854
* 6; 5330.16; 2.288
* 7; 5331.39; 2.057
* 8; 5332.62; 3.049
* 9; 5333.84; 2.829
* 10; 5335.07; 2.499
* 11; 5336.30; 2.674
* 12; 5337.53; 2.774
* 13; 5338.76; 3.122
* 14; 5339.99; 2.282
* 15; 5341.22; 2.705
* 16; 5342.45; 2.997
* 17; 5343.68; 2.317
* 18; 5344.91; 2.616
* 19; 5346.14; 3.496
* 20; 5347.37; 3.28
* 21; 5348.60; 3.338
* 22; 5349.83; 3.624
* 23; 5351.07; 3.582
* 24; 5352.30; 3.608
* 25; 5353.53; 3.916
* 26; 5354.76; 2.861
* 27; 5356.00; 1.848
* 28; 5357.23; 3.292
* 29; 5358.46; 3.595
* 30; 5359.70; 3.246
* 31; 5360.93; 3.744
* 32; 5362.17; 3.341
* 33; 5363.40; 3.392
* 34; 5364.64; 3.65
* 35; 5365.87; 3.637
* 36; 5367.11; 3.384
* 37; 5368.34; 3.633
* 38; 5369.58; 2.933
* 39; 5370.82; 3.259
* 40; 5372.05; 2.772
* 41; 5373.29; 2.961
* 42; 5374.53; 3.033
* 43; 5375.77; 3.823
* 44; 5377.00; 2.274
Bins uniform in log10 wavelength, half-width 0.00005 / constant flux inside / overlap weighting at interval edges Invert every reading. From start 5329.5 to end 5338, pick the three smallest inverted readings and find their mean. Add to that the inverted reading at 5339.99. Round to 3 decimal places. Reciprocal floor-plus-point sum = 0.786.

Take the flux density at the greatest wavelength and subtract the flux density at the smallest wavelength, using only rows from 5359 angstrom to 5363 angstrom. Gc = 0.1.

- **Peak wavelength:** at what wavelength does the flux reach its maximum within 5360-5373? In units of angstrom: 5360.93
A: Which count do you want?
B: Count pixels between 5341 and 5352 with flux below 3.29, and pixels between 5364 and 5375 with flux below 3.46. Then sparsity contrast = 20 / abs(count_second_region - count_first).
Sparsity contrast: 20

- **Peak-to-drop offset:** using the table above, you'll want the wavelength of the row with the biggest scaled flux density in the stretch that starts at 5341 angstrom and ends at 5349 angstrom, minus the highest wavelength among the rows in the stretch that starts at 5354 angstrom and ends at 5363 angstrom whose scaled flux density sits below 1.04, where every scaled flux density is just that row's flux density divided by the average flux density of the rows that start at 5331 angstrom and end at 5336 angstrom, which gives -9.9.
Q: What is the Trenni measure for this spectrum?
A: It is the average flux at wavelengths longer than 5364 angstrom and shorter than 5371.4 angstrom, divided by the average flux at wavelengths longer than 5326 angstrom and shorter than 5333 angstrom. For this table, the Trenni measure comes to 1.35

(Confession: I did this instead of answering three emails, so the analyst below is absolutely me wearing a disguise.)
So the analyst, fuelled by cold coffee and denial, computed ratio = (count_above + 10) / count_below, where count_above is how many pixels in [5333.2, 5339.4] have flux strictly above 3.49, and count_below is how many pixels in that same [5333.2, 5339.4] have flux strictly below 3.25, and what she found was 2.0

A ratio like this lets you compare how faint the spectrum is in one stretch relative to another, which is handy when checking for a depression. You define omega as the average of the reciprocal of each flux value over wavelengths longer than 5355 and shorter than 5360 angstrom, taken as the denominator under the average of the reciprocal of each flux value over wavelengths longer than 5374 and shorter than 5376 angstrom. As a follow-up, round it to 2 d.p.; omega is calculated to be 0.83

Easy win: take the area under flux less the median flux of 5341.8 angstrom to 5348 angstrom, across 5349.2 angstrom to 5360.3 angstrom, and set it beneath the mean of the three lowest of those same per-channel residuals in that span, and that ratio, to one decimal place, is -0.1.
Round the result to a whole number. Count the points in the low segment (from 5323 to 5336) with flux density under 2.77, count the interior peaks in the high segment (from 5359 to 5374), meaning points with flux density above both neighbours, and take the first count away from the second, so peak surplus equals -2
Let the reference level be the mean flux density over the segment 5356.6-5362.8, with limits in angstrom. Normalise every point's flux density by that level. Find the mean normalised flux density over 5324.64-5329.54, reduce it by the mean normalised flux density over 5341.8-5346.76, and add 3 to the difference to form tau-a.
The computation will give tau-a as 2.93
